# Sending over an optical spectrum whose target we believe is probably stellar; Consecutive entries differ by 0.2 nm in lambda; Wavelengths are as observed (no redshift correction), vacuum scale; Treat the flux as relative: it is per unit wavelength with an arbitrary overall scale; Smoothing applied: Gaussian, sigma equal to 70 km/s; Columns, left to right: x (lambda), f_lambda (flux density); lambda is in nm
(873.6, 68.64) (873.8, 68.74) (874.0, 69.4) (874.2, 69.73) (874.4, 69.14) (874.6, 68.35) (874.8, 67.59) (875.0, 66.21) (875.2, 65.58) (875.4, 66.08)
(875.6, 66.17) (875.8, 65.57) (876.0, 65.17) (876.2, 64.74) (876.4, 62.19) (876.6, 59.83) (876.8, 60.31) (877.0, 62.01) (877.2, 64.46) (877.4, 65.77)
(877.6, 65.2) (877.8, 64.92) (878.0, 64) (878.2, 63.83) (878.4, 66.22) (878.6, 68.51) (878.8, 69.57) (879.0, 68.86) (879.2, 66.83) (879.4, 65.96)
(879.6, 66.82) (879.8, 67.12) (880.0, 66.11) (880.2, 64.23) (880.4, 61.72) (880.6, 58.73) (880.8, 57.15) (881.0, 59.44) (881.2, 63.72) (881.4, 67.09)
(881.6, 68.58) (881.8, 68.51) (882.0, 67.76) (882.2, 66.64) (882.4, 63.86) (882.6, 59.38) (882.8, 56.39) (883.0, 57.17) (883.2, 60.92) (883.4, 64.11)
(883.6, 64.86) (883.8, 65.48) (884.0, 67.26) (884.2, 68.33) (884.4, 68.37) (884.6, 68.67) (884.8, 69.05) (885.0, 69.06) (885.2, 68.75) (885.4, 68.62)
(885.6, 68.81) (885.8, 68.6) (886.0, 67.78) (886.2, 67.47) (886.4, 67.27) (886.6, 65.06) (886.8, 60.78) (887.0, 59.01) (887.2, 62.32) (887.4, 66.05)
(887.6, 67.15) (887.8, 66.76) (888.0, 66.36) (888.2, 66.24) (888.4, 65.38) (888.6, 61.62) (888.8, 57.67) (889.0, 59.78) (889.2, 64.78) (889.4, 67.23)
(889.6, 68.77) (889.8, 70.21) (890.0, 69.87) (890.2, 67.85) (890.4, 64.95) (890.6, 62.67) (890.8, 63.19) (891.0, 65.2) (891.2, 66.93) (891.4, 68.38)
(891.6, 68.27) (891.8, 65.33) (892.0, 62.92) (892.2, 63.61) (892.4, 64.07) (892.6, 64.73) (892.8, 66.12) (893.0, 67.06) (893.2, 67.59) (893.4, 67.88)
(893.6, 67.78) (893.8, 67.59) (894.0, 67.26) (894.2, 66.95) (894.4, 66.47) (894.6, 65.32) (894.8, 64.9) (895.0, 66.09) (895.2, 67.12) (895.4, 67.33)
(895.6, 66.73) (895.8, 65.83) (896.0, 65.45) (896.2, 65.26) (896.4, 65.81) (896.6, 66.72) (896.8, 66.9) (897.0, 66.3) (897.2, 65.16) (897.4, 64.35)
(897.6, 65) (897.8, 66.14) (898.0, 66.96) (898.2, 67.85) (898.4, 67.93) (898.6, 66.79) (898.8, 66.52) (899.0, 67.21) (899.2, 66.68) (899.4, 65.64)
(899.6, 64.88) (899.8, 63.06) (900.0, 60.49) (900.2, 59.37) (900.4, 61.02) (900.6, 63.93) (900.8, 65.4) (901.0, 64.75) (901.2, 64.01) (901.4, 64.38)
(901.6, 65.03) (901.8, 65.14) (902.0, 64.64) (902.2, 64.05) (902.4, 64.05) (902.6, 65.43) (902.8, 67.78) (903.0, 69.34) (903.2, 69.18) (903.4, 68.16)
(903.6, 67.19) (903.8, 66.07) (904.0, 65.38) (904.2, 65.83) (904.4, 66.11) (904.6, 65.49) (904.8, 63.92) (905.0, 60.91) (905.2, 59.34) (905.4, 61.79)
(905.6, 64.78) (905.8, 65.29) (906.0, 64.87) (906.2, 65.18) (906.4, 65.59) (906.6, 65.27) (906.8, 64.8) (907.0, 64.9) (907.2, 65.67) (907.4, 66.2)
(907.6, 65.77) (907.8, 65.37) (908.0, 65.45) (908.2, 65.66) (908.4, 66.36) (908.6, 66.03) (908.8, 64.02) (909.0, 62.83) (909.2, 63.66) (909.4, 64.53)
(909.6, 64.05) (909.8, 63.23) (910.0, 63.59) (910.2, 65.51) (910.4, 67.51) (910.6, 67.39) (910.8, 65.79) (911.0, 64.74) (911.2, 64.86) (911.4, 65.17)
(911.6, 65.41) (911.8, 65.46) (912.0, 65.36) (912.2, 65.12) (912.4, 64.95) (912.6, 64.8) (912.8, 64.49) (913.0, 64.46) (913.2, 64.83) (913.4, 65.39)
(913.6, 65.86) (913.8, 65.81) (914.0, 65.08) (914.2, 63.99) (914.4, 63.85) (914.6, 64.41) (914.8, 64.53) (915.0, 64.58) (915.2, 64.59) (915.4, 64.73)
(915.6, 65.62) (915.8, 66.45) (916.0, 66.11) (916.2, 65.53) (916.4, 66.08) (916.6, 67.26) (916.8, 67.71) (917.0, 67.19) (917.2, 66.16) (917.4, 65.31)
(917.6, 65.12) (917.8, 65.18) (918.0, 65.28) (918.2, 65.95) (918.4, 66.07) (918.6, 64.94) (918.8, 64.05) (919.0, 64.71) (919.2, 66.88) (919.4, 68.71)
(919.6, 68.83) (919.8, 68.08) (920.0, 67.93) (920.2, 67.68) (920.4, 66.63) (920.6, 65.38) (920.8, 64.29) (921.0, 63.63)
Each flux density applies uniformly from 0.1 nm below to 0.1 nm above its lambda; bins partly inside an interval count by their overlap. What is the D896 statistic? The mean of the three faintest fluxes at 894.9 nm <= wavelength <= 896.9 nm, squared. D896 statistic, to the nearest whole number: 4291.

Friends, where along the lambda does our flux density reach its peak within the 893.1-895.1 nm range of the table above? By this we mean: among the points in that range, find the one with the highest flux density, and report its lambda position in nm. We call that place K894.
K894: 893.4 nm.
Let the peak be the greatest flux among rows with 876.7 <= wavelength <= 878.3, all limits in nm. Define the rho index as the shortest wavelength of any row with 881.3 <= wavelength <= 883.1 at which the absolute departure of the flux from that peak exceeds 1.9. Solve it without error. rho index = 881.6 nm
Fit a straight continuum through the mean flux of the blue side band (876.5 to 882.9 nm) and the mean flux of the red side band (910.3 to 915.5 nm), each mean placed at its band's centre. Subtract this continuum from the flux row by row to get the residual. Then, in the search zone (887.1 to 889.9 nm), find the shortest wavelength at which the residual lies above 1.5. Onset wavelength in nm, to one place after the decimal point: 887.4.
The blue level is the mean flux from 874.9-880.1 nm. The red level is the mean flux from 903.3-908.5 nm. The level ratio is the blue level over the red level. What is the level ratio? 1.00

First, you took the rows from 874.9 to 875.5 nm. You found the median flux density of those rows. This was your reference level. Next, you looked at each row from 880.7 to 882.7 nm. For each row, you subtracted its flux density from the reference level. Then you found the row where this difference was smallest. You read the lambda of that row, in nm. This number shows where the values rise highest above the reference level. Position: 881.6 nm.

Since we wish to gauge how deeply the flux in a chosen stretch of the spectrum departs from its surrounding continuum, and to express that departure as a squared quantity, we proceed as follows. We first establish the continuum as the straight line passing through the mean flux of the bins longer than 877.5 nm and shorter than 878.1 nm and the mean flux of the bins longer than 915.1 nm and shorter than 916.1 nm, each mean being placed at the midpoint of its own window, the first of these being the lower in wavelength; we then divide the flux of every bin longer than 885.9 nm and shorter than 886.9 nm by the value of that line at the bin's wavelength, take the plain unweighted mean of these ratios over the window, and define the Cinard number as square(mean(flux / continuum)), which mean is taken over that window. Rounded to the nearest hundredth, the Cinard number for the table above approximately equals 1.02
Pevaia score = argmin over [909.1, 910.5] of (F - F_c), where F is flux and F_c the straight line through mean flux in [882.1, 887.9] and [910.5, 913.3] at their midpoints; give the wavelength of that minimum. 909.8 nm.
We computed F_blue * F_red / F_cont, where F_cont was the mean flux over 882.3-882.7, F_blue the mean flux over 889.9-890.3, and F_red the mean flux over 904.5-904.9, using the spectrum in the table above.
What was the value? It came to 72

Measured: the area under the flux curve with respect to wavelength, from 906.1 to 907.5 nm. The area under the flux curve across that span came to 91.5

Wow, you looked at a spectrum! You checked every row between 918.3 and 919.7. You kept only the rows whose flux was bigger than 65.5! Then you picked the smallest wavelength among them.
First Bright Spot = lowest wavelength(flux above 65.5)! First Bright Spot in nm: 918.4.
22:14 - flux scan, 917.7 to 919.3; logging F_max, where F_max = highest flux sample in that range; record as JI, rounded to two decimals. 66.88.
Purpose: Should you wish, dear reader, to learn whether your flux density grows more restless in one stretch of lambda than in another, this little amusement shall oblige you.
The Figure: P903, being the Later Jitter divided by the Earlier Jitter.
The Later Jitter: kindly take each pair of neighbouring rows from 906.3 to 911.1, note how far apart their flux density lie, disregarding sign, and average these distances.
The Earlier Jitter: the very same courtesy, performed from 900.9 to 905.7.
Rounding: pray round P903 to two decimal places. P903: 0.70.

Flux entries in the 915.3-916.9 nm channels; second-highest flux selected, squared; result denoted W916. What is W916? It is 4524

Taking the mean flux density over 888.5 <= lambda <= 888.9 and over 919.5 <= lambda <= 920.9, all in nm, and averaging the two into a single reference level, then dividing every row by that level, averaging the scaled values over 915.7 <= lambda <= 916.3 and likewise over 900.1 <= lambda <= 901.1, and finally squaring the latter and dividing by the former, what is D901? 0.95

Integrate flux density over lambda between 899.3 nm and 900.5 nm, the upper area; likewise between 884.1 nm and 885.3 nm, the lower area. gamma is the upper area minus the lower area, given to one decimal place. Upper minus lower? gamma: -7.6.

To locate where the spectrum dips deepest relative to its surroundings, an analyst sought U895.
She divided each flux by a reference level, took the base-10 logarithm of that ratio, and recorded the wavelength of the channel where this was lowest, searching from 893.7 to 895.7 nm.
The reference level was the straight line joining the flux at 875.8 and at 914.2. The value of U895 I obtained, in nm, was 894.8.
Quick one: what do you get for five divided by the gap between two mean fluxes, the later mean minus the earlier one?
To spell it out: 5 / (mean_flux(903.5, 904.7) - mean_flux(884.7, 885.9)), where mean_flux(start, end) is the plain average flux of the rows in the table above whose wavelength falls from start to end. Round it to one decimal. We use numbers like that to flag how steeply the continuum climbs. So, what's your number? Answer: -1.8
